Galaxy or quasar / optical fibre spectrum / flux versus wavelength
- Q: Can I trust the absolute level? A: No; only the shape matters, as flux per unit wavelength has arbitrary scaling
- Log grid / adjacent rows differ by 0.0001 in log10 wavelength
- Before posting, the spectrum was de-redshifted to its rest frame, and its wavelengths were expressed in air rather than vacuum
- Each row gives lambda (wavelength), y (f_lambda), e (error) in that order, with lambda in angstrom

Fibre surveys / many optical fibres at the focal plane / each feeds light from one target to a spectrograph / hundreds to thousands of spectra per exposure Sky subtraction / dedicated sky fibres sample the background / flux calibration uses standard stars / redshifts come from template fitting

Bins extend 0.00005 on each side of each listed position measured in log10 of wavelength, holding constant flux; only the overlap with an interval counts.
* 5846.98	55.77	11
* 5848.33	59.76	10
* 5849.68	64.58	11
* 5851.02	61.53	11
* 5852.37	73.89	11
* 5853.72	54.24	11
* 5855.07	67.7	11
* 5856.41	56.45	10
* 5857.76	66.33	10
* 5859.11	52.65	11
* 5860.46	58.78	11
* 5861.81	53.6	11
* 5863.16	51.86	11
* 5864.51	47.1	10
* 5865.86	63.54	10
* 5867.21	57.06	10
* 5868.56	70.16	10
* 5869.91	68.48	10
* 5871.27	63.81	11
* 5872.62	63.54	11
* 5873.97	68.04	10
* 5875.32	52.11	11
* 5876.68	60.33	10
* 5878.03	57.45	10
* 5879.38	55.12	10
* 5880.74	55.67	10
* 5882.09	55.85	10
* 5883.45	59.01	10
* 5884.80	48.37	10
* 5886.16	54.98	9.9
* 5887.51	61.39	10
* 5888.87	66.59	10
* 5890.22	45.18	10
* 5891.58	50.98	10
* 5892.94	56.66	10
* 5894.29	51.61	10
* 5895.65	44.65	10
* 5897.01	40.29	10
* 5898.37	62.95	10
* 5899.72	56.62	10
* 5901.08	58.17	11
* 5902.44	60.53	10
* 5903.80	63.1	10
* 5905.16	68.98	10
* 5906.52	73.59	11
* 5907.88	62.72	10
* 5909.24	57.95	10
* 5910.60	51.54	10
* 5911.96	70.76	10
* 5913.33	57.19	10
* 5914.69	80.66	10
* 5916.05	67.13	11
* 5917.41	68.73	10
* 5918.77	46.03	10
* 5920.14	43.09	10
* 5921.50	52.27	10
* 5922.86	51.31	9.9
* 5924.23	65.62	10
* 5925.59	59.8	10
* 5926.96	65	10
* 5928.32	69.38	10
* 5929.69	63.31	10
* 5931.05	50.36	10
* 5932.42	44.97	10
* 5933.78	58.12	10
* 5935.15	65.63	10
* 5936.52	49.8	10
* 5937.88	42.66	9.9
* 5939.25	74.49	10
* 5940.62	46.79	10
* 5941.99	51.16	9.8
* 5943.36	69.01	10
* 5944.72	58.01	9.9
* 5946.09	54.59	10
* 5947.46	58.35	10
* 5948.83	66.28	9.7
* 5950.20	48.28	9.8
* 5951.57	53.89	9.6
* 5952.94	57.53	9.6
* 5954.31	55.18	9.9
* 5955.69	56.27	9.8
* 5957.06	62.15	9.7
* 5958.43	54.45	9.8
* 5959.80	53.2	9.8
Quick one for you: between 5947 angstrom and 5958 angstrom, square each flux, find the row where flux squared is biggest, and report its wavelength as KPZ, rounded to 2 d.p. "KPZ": 5948.83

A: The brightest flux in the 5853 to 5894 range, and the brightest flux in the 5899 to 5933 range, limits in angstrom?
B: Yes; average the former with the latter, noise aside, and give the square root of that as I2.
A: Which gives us 8.68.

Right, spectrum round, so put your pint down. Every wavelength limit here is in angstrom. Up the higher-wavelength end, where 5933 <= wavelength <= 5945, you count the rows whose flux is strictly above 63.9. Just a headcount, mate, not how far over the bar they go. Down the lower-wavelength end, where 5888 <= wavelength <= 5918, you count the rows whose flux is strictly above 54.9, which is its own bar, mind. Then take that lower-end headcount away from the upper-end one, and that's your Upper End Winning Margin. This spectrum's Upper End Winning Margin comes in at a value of -13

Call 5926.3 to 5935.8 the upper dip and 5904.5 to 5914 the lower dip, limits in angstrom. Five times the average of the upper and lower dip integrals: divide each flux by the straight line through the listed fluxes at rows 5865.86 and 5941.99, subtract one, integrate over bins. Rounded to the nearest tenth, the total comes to 5.8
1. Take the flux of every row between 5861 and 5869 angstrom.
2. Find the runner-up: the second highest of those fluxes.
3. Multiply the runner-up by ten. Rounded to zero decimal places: 635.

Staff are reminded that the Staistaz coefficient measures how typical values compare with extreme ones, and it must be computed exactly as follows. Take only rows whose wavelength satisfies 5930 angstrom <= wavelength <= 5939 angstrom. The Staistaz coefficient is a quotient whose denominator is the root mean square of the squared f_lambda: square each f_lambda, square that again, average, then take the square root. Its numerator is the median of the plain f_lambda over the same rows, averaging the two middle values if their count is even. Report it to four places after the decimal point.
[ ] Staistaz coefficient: 0.0174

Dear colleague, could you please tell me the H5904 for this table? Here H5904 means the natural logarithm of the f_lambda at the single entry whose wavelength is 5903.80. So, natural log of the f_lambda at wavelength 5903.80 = 4.14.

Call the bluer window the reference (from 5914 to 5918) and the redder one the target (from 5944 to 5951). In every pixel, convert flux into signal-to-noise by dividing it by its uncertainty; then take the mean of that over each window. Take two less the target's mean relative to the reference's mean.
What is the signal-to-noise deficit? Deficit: 1.18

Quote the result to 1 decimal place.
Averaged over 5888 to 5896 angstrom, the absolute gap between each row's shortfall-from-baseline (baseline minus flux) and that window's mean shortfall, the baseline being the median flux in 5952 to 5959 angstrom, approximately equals 6.0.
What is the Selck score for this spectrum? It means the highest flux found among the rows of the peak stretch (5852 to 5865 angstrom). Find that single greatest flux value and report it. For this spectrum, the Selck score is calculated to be 73.89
